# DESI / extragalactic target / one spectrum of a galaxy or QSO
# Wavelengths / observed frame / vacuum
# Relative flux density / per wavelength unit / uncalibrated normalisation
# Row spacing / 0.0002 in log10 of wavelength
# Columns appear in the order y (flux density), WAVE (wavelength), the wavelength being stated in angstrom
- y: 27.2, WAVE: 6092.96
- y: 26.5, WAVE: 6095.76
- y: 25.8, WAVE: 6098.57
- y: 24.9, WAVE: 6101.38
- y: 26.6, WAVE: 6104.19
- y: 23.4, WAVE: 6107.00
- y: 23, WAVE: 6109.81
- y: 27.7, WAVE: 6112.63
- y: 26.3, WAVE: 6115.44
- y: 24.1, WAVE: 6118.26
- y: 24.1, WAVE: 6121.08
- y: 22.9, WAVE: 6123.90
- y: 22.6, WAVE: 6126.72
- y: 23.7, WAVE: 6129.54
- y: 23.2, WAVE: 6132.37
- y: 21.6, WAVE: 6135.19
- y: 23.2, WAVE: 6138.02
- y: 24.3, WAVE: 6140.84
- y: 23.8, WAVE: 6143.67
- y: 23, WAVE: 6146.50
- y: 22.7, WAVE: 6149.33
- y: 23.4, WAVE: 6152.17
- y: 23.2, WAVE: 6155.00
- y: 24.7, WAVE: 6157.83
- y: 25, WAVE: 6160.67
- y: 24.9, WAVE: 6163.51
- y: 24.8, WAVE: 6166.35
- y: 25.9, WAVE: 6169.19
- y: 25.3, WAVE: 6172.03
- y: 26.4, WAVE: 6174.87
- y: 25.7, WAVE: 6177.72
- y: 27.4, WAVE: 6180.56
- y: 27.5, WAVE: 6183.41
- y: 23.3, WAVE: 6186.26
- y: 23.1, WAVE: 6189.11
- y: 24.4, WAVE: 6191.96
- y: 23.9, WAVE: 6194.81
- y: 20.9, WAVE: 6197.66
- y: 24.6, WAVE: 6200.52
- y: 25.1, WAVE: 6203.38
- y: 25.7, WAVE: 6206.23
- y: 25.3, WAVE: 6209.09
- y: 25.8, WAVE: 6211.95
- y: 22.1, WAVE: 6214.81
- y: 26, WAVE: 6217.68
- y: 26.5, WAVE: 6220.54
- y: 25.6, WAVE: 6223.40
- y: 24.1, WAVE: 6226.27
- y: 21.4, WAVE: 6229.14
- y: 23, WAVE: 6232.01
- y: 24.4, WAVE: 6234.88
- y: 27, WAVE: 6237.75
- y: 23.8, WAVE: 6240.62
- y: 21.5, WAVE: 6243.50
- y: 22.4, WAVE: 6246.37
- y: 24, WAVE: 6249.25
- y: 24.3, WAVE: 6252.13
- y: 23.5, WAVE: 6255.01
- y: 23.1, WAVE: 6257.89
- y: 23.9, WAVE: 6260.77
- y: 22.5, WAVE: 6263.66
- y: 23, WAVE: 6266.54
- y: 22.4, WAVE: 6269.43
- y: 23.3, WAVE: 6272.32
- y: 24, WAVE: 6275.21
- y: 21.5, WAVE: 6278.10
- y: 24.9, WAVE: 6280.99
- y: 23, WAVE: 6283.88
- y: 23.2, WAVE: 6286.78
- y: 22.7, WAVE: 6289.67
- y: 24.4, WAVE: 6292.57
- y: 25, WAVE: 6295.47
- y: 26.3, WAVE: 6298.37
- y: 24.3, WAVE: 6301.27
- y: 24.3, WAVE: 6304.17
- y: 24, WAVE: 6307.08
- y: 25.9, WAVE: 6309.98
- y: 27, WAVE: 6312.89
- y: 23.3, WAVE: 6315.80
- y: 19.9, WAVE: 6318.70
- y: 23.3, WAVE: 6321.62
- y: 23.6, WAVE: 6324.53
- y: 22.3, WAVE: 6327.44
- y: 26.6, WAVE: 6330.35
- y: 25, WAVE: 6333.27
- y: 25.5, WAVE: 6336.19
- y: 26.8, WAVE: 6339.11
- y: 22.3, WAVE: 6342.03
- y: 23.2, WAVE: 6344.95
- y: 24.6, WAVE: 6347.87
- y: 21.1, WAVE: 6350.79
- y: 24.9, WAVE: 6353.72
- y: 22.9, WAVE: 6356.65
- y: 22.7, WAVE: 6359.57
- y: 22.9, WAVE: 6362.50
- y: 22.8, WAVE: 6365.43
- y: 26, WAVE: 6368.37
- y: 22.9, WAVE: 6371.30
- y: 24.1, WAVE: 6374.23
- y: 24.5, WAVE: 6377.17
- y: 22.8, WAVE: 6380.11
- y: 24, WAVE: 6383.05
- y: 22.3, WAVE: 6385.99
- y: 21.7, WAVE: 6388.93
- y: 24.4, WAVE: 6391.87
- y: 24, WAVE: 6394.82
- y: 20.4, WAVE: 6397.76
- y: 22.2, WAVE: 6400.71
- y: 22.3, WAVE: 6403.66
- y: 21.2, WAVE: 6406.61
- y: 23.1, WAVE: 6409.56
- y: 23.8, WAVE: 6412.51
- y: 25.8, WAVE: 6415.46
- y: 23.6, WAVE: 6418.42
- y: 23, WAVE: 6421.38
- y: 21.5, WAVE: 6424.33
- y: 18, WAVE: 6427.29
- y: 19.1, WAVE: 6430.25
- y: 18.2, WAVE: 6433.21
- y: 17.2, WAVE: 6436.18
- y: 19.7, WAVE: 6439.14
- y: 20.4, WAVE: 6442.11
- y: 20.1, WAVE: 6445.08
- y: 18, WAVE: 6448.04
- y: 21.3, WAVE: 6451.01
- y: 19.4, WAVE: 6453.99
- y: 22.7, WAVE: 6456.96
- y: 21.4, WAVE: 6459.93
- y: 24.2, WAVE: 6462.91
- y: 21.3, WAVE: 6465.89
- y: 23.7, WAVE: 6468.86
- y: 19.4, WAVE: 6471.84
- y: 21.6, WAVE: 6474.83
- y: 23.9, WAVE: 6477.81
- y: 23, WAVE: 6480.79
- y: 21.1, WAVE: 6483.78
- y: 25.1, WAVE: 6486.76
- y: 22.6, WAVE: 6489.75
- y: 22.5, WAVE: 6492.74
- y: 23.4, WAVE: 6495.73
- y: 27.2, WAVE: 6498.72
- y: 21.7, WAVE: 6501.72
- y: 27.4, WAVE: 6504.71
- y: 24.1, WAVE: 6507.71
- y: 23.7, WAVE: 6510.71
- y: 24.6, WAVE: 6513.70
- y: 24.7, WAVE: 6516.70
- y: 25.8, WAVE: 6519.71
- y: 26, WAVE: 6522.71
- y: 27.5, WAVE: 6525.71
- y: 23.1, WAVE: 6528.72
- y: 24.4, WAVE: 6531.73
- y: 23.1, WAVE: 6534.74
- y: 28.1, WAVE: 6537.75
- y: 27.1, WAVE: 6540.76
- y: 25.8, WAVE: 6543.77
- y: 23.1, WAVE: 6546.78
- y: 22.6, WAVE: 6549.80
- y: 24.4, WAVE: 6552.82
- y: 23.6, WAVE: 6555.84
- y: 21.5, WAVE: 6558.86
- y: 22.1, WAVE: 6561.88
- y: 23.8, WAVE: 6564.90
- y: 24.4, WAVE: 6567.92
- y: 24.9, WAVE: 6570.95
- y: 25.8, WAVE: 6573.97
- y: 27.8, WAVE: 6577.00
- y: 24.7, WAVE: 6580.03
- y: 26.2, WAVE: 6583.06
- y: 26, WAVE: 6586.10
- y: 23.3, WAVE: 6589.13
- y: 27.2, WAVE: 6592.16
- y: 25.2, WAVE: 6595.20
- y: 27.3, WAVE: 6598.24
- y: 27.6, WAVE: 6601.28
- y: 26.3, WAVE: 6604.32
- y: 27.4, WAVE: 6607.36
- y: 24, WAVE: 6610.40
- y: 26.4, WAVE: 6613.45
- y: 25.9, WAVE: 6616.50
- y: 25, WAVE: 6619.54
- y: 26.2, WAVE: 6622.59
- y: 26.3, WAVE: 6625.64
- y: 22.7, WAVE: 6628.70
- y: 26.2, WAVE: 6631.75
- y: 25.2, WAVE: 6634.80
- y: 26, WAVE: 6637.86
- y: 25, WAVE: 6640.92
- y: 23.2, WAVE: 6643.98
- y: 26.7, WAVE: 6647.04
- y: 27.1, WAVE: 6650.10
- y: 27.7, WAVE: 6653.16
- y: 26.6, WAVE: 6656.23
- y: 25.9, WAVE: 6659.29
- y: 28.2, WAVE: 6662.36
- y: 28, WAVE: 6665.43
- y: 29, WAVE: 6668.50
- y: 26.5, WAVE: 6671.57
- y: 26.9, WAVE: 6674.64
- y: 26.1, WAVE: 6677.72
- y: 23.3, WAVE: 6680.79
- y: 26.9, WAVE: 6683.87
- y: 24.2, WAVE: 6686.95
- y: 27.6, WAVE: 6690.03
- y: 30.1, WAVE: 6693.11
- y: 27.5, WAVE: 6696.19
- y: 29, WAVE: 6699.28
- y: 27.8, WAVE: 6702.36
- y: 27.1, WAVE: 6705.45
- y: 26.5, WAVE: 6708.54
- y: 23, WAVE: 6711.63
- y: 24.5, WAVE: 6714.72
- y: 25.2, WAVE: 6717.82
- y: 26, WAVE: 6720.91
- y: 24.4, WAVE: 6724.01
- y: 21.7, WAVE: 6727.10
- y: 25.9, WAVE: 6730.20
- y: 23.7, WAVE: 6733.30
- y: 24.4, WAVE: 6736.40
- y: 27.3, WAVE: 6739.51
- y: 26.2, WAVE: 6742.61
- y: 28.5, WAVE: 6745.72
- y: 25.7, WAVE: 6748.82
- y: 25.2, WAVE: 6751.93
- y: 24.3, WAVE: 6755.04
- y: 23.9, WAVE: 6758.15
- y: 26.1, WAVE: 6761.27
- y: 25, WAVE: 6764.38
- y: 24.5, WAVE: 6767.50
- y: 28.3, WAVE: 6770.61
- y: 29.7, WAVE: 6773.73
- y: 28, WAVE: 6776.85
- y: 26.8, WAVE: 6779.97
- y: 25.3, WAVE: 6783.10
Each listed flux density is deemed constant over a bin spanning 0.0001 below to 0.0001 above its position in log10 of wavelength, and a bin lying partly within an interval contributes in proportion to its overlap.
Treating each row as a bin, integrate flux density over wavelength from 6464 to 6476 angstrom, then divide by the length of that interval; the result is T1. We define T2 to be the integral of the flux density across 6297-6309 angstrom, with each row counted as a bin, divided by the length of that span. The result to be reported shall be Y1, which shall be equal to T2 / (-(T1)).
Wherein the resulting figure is -1.15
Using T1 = 21.6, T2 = 24.8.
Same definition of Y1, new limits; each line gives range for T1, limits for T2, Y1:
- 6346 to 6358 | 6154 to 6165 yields -1.05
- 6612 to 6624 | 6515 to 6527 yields -1.00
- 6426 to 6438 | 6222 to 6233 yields -1.29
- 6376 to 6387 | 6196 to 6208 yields -1.03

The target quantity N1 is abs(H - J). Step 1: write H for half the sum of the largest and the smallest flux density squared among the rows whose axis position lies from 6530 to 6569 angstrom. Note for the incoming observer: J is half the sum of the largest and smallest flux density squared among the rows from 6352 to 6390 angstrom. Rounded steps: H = 626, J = 573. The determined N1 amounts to 52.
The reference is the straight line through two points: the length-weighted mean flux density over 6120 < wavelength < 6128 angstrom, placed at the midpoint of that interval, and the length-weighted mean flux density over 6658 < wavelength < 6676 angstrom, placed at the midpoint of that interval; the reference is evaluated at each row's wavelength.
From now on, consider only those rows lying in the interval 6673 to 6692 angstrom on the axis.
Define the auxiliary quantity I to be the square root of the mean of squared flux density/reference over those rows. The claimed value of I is 0.94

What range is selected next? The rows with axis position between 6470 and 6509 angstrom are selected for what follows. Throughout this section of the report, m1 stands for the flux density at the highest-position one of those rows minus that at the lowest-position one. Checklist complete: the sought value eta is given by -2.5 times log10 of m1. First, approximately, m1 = 4.7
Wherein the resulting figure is -1.7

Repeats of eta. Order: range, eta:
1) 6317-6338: -1.9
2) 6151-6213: -1.0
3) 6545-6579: -1.7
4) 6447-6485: -1.2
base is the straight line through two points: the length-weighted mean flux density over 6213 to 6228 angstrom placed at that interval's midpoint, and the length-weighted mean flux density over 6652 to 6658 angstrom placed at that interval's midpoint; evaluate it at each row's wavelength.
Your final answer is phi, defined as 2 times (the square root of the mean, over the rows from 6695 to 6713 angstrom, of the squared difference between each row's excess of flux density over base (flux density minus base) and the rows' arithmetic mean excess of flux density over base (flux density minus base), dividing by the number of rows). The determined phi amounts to 3.8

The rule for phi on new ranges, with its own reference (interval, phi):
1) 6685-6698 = 4.2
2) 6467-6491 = 3.4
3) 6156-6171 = 0.8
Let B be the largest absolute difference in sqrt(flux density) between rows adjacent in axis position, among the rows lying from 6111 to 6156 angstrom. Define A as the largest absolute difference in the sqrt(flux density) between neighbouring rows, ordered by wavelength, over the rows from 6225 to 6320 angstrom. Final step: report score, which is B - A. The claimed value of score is -0.15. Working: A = 0.37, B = 0.22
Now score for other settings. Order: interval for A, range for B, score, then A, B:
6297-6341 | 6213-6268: -0.04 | 0.44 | 0.40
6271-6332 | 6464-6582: 0.14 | 0.44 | 0.58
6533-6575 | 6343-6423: -0.10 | 0.49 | 0.40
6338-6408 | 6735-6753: -0.17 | 0.45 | 0.29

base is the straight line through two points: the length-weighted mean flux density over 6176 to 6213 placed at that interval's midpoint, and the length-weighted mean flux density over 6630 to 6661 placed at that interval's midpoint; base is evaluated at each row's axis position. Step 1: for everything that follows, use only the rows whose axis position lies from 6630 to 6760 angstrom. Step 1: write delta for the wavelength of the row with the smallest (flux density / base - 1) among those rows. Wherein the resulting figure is 6727.10 angstrom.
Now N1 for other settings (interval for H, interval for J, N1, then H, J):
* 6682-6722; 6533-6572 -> 92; 718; 626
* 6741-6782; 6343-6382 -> 166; 727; 561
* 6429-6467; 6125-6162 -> 105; 441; 546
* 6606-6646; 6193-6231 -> 63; 633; 570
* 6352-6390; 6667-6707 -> 151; 573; 724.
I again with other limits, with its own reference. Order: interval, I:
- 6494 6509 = 0.95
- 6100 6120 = 1.09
